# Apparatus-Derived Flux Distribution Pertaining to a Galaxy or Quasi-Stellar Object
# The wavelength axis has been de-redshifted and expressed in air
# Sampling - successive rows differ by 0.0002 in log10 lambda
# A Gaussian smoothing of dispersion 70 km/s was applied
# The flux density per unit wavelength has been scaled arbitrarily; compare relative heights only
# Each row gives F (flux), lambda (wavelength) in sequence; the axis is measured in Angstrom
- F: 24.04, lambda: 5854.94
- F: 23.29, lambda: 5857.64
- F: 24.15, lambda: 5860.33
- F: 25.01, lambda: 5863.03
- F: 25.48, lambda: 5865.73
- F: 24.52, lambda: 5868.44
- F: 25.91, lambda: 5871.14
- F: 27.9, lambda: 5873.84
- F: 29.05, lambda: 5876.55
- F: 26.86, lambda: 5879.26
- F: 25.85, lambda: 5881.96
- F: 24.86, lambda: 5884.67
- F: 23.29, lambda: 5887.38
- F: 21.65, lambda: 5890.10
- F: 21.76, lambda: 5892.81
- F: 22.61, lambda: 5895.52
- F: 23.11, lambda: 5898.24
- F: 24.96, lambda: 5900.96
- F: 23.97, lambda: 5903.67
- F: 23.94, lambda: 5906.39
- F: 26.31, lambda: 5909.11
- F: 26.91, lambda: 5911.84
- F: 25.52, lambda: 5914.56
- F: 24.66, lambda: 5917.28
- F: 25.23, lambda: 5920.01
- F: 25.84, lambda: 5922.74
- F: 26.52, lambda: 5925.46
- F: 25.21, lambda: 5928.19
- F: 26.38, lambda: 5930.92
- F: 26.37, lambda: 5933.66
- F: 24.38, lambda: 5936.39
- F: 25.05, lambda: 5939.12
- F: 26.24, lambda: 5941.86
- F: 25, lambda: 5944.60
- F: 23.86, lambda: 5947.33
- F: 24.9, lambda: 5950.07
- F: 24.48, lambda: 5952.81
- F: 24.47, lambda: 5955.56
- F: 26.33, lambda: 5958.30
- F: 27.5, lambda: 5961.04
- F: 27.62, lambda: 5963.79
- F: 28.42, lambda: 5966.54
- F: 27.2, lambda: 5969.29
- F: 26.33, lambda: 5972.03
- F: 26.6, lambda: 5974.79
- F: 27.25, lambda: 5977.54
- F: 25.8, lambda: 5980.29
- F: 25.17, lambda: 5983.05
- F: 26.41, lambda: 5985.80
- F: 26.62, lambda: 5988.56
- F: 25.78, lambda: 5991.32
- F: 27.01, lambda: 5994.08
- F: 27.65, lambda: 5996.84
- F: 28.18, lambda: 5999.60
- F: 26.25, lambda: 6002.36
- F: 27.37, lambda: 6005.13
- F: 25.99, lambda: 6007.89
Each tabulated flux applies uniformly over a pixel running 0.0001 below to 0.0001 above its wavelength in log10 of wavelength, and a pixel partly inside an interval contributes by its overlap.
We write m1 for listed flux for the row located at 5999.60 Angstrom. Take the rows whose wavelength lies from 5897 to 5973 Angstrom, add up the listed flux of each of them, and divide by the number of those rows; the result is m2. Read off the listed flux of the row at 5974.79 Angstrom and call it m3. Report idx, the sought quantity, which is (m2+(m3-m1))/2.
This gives 12.0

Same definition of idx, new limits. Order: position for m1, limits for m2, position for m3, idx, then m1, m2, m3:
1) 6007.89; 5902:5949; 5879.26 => 13.1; 25.99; 25.4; 26.86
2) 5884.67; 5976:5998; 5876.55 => 15.3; 24.86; 26.5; 29.05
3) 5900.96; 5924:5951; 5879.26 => 13.6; 24.96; 25.4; 26.86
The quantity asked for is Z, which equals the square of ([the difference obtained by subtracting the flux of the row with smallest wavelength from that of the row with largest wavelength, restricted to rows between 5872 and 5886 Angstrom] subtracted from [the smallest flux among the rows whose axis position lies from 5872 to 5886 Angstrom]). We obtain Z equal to 778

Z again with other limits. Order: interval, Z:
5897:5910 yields 396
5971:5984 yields 693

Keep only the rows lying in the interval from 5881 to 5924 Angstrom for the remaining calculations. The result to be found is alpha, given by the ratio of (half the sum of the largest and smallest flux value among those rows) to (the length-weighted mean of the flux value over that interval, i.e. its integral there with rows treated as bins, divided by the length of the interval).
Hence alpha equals 0.996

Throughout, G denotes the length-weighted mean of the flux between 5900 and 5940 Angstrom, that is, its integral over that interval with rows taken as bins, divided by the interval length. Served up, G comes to 25.4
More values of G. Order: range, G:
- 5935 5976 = 25.9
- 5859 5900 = 24.8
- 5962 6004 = 26.8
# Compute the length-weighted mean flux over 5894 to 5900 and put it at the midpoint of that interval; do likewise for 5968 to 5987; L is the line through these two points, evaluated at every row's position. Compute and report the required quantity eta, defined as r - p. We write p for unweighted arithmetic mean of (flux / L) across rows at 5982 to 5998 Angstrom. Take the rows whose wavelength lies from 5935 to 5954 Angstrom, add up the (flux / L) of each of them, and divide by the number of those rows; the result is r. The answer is 0.01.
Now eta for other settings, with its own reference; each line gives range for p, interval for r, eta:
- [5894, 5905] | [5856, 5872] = 0.12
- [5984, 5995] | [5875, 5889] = 0.18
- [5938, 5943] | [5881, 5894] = 0.01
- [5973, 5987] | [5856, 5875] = 0.17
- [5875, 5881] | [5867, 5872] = -0.11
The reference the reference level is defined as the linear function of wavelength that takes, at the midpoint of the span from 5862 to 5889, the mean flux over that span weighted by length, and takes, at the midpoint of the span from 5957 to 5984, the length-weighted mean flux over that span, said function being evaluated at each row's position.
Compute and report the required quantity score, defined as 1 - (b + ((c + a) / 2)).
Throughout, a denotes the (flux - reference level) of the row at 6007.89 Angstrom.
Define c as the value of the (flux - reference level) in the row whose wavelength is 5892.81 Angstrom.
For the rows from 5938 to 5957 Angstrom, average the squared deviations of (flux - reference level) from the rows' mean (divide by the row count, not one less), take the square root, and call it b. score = 3.0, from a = -1.3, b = 0.7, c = -4.3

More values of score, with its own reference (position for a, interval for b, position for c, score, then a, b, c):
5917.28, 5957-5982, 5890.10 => 3.2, -1.6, 0.8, -4.3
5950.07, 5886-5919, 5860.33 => 1.1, -1.7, 1.5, -1.5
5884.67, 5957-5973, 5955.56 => 1.9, -1.1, 0.7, -2.2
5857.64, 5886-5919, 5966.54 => -0.2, -2.4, 1.5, 1.6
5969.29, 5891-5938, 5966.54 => -1.3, 0.4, 1.3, 1.6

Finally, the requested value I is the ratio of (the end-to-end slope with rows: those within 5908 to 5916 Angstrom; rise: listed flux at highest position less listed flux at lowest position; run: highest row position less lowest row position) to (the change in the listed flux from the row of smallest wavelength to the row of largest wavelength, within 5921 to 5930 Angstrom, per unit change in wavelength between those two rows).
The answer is 1.3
